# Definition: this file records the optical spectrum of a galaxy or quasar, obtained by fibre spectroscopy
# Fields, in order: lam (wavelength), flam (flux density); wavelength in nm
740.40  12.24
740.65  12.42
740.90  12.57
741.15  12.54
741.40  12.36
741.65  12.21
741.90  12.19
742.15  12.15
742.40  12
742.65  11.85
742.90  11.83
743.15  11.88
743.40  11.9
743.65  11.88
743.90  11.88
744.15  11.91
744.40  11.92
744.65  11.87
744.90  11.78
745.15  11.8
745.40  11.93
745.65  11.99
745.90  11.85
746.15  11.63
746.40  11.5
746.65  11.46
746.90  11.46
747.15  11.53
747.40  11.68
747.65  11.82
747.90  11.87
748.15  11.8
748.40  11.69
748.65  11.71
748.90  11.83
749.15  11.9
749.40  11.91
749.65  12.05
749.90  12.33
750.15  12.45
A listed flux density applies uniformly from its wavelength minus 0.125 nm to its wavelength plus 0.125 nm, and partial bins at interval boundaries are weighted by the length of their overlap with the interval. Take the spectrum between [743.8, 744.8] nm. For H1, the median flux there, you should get 11.9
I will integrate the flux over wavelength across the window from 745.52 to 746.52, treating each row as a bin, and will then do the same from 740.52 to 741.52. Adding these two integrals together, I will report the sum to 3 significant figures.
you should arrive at 24.2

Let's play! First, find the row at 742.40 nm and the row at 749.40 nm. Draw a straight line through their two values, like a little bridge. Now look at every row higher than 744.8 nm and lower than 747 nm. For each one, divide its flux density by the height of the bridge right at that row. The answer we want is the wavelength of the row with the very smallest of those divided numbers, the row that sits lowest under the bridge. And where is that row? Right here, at 746.65 nm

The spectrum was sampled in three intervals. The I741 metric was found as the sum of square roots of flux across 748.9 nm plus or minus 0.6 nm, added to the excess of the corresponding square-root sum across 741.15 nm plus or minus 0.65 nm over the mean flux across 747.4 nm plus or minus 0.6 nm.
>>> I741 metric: 23.13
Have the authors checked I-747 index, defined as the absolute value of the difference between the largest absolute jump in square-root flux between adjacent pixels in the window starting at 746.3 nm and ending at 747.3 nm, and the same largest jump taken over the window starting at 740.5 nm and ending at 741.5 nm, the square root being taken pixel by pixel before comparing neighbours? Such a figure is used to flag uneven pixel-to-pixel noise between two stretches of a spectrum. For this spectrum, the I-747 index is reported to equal 0.015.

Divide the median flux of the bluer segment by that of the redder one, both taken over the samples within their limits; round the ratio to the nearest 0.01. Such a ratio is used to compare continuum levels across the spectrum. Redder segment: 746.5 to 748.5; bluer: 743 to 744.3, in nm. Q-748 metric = 1.02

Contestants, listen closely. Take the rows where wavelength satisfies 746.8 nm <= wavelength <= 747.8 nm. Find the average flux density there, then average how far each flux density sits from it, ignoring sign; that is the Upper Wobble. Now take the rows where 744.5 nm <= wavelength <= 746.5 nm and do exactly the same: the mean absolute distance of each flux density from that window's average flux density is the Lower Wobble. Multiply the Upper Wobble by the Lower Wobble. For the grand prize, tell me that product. 0.0150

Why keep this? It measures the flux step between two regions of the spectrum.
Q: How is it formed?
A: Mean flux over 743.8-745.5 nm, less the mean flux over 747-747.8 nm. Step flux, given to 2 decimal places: 0.19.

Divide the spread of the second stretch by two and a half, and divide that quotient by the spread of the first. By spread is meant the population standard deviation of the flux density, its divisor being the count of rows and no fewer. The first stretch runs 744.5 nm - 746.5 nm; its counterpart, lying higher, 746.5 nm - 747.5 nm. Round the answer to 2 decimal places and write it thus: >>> 0.24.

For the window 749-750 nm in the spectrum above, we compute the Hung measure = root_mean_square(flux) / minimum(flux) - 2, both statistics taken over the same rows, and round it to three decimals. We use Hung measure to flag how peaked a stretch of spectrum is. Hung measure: -0.988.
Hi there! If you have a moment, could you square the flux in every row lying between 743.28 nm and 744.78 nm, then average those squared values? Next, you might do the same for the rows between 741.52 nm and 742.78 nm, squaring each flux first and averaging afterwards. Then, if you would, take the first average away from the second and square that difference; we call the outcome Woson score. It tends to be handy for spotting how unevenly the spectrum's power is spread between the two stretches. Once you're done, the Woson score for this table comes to 20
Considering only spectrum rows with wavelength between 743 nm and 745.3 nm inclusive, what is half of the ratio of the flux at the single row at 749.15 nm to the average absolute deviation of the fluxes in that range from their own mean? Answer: 170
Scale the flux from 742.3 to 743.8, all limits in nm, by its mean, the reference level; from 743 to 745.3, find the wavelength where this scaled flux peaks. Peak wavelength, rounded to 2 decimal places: 744.40 nm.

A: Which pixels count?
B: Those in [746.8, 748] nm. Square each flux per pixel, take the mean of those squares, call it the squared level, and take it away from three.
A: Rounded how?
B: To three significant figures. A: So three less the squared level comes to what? -133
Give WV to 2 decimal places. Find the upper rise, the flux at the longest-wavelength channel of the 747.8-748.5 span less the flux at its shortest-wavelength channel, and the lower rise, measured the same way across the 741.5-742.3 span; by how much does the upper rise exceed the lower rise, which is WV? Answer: -0.12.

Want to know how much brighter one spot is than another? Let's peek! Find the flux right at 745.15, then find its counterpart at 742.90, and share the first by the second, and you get 1.00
